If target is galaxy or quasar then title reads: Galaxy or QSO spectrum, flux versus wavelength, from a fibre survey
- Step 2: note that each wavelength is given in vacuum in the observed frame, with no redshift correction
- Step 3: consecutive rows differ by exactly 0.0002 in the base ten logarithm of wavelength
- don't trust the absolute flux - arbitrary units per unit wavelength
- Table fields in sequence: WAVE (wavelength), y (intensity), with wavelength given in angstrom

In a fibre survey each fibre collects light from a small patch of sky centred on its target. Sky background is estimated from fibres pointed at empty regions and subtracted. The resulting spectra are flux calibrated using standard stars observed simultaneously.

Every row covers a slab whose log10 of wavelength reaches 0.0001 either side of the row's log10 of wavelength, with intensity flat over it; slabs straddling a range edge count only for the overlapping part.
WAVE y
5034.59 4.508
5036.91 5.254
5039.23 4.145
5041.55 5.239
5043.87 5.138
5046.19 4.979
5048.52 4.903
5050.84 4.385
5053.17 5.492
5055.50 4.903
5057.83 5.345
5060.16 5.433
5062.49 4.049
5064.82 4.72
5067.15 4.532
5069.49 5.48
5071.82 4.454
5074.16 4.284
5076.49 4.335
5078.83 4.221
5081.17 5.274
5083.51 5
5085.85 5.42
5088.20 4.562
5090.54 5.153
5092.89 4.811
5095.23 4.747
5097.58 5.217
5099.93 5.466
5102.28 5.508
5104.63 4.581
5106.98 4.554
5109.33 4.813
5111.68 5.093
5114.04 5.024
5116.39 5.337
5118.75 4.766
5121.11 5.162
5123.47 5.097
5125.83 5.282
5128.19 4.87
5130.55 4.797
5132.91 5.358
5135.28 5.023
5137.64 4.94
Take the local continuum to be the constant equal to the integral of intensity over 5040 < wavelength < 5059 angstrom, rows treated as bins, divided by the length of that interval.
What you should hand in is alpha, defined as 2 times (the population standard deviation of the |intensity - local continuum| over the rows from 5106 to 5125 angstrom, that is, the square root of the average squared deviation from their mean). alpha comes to 0.29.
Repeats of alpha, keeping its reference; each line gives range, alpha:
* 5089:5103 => 0.26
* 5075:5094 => 0.51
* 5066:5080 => 0.26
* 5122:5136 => 0.22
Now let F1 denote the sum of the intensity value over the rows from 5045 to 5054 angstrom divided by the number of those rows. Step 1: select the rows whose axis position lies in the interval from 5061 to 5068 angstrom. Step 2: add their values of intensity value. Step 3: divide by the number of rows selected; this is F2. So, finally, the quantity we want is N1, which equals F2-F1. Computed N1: -0.51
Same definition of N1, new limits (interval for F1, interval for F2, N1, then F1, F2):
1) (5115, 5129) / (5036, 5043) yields -0.21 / 5.09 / 4.88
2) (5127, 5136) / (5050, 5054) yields -0.07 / 5.01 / 4.94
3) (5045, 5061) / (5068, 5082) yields -0.39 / 5.06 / 4.67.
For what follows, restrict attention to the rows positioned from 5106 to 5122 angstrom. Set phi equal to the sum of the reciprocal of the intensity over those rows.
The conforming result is 1.41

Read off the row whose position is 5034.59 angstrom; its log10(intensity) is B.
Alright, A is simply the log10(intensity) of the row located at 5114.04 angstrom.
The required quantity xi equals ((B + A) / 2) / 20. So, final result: 0.0339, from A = 0.70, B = 0.65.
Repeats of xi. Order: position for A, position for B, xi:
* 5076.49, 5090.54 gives 0.0337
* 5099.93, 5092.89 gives 0.0355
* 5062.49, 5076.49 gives 0.0311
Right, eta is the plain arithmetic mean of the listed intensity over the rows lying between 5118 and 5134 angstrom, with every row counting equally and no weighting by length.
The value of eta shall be 5.05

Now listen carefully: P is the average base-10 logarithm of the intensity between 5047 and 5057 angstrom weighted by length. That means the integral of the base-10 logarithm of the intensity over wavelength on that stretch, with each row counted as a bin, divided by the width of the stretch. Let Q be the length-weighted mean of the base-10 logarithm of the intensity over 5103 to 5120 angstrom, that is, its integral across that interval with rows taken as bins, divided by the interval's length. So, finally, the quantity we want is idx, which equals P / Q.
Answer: 1.003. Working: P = 0.692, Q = 0.690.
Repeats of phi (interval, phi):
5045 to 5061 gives 1.39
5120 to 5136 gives 1.38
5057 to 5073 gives 1.46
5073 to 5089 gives 1.49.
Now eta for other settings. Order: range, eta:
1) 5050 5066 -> 4.90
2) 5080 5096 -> 5.00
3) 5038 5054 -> 4.90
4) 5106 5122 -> 4.96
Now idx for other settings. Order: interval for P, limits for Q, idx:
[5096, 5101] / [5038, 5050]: 1.053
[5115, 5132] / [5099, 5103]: 0.951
